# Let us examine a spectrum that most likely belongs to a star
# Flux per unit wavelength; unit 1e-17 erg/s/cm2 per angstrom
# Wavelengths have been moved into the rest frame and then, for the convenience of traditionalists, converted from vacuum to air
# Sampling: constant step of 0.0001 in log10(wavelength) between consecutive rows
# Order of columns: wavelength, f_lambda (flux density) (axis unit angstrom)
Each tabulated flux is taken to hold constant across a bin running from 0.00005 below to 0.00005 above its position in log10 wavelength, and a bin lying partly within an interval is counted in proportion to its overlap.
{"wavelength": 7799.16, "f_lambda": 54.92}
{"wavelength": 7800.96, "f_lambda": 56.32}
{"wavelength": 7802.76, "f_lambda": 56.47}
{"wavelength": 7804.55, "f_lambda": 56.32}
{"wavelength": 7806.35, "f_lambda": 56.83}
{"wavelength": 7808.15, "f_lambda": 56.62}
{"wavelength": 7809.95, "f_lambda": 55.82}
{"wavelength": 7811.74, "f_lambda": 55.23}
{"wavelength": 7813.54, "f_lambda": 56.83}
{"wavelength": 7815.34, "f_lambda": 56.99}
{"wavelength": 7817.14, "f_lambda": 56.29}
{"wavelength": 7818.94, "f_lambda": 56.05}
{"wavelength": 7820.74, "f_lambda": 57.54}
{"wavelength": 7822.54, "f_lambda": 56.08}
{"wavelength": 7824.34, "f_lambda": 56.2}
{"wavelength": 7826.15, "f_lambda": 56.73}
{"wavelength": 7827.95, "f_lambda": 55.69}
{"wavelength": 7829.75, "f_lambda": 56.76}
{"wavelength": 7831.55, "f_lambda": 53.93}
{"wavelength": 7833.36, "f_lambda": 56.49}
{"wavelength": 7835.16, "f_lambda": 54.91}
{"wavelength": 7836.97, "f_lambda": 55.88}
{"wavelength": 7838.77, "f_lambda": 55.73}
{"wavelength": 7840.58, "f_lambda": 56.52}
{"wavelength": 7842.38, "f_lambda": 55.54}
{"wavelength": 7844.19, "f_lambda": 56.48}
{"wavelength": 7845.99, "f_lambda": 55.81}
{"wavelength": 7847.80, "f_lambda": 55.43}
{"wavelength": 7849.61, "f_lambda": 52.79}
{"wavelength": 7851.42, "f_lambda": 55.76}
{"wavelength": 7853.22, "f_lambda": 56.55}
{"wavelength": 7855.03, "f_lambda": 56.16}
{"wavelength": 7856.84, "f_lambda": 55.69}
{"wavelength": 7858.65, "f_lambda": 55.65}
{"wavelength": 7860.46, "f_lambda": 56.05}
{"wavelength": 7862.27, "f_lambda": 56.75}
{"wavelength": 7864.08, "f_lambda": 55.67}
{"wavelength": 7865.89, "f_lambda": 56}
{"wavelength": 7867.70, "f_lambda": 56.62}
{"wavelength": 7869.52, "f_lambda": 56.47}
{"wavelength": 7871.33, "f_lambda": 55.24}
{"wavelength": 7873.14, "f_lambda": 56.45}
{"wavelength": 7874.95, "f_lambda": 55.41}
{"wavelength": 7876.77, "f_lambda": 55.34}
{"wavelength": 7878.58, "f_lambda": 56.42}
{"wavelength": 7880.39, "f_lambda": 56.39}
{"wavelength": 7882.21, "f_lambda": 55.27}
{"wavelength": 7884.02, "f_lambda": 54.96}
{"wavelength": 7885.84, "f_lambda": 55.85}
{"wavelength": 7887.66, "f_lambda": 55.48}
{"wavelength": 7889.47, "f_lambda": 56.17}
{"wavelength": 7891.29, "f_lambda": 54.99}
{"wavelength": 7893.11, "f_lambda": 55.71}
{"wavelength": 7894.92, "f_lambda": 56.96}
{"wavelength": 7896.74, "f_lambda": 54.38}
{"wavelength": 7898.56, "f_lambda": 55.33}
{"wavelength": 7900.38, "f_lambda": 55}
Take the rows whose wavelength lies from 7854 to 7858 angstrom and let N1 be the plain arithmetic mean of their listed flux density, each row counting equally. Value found 55.9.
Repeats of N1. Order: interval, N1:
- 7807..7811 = 56.2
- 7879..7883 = 55.8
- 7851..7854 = 56.2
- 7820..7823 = 56.8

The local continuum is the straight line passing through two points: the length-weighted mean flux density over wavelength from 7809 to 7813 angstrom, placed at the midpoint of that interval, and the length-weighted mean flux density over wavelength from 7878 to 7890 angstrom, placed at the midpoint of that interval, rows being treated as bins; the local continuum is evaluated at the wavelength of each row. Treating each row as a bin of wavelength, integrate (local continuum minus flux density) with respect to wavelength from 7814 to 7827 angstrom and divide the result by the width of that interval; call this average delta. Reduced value -0.82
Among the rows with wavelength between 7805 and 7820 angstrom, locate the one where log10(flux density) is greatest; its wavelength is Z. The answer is 7815.34 angstrom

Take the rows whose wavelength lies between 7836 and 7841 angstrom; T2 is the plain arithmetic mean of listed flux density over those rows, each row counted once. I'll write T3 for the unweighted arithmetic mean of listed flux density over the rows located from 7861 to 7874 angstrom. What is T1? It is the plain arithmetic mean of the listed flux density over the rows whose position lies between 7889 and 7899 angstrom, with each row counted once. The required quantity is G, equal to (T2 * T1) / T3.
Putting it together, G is 55.5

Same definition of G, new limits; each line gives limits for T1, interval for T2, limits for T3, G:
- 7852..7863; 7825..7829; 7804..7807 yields 55.8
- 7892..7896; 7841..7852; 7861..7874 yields 55.5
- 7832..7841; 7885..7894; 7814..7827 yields 55.0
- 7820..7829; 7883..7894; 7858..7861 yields 56.1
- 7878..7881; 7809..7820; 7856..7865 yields 56.6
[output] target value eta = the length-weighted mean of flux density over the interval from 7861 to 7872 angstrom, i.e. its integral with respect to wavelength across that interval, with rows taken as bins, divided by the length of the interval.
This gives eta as 56.1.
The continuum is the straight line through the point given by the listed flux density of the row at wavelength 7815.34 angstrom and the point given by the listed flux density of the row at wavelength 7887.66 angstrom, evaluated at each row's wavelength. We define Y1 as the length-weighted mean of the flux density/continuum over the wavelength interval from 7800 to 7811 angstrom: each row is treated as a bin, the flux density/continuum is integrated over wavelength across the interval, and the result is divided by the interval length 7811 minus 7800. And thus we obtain 0.99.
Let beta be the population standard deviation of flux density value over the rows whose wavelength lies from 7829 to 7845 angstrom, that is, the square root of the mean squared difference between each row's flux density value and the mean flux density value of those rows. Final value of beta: 0.87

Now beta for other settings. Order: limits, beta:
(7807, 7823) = 0.65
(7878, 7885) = 0.65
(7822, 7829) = 0.37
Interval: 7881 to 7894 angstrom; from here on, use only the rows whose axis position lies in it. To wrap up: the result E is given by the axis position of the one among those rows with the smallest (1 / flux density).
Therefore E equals 7889.47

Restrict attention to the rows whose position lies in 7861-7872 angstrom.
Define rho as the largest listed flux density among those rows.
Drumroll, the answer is 56.75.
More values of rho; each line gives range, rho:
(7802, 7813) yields 56.83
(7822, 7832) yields 56.76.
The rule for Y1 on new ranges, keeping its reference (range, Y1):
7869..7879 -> 1.00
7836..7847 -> 0.99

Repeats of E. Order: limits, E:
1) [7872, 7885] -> 7873.14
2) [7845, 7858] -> 7853.22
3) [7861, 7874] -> 7862.27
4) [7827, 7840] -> 7829.75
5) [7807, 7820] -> 7815.34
